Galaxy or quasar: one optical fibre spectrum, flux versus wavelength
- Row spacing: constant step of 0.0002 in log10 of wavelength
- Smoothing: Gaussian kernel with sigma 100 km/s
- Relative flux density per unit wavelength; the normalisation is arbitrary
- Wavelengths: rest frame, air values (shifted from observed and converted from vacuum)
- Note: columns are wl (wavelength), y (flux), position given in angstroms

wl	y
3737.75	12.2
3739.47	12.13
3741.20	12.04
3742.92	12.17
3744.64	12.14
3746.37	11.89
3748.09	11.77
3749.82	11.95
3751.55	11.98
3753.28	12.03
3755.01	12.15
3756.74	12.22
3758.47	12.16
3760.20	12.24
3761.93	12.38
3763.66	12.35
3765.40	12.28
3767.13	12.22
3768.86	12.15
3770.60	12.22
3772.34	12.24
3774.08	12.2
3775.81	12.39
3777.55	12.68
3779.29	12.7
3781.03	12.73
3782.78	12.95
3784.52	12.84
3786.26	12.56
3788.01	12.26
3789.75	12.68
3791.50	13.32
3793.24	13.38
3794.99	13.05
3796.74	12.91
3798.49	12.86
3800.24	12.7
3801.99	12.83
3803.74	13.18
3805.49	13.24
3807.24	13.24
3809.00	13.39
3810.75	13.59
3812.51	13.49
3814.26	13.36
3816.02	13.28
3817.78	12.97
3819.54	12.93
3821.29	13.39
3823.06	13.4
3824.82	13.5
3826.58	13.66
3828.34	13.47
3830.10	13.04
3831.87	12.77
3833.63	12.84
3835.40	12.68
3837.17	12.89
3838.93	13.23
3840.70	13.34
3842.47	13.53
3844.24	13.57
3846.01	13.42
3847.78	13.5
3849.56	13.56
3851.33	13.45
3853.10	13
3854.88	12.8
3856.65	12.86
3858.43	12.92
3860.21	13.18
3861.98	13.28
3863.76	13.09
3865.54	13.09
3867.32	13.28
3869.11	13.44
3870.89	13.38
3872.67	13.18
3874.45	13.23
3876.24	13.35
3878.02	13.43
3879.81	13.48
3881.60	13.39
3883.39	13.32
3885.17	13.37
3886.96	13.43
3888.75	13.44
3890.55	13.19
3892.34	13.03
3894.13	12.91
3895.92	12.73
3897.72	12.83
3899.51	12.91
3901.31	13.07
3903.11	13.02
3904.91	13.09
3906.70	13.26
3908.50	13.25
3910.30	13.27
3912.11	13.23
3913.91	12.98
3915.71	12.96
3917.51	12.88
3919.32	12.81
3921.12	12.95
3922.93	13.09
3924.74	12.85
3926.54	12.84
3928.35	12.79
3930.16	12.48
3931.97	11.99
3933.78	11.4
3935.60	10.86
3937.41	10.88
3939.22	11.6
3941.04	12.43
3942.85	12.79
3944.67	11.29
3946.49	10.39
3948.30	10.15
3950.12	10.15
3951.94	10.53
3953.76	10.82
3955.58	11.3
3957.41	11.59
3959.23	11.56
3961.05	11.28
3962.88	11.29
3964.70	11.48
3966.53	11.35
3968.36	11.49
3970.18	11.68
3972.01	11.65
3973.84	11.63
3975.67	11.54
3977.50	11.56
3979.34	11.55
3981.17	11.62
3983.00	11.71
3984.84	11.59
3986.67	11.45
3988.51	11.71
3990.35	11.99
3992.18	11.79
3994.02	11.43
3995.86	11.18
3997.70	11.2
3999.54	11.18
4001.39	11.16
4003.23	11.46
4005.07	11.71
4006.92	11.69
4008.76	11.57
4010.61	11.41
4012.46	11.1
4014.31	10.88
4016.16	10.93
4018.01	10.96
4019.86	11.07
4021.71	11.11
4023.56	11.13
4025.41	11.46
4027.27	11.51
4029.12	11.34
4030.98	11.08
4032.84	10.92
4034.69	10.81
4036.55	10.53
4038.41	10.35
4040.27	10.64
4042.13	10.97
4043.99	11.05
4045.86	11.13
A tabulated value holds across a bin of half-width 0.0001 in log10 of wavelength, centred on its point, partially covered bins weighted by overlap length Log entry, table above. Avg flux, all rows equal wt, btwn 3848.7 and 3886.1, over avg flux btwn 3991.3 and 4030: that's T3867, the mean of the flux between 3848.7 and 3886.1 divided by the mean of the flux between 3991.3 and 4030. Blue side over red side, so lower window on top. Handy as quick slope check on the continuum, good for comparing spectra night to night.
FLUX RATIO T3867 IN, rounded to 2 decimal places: 1.17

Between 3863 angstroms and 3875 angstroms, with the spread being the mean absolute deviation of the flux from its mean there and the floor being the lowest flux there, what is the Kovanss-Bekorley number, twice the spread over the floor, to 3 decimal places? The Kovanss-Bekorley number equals 0.016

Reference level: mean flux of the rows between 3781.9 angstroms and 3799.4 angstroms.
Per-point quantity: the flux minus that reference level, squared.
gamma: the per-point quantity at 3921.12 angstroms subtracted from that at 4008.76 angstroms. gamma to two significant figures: 1.7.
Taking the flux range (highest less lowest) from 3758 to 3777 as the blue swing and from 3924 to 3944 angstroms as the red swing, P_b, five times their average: 5.6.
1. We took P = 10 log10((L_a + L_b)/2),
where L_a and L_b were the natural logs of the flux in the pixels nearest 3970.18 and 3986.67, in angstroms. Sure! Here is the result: 3.89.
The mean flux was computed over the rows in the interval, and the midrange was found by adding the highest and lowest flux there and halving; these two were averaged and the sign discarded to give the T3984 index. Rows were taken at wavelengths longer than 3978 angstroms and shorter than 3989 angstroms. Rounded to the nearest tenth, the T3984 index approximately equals 11.6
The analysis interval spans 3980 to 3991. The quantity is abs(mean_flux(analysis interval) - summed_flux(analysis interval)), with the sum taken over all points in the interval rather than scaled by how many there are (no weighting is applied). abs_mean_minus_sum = 58.4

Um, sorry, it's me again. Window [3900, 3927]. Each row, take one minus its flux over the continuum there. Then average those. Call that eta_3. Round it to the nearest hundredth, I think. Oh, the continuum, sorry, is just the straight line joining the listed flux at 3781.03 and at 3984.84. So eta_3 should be -0.09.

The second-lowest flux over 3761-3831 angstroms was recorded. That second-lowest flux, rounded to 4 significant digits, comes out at 12.20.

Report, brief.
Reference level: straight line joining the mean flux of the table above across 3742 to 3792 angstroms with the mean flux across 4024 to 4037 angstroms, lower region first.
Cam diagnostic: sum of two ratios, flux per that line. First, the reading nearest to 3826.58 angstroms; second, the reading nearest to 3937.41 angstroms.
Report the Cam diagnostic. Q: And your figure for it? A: 2.08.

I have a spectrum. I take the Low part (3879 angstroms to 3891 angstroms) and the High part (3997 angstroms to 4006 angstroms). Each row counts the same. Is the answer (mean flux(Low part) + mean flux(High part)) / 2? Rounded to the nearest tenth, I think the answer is 12.4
